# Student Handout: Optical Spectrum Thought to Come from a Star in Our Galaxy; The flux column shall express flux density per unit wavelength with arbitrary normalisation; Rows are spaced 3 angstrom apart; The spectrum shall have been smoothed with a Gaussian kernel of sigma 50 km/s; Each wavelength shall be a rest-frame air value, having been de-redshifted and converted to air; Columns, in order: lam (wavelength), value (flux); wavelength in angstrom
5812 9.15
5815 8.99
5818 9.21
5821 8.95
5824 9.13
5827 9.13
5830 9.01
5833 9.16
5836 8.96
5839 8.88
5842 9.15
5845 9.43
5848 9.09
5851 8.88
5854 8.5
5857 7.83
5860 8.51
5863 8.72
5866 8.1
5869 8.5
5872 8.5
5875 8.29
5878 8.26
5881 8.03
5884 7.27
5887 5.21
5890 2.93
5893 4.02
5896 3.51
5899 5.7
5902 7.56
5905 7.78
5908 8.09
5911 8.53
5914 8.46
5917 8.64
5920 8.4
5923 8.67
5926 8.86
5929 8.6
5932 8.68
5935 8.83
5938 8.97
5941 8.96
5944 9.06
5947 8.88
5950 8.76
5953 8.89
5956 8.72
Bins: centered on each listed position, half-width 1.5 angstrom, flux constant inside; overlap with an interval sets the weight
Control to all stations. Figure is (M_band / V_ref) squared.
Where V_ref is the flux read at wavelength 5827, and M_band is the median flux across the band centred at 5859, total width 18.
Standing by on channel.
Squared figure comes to 0.87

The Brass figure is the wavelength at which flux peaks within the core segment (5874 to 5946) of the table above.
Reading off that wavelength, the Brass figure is 5944 angstrom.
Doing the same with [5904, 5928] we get 5926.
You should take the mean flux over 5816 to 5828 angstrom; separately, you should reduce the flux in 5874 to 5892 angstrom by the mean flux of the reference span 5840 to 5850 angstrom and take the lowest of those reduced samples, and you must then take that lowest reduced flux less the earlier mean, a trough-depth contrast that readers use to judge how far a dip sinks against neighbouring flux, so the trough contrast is -15.4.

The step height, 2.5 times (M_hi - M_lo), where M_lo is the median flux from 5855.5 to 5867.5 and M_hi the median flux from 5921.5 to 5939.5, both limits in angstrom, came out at 1.1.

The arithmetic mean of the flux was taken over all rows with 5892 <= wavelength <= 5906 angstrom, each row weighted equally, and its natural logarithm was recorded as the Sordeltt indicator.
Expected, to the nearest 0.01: 1.74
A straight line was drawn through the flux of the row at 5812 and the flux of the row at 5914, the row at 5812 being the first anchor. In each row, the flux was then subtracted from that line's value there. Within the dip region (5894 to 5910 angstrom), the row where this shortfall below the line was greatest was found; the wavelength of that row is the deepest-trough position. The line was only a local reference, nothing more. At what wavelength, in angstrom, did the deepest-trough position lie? 5896 angstrom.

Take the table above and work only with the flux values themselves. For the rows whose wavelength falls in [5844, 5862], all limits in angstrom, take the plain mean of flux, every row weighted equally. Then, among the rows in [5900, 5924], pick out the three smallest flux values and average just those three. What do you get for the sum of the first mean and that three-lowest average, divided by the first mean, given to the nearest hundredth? 1.90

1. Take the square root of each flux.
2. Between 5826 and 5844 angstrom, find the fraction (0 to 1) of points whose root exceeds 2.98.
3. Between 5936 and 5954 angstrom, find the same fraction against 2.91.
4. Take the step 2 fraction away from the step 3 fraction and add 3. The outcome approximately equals 3.2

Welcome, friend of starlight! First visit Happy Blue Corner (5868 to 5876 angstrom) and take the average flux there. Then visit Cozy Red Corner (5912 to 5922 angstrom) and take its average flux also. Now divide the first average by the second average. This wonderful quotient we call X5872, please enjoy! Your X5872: 0.99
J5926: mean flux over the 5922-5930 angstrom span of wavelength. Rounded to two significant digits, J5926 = 8.7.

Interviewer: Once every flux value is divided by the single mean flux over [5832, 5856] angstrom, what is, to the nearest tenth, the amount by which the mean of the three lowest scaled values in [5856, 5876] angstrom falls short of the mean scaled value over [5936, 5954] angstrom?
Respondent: 0.1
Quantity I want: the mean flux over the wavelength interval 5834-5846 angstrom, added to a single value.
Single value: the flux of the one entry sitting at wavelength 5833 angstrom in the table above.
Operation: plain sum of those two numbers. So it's 18.3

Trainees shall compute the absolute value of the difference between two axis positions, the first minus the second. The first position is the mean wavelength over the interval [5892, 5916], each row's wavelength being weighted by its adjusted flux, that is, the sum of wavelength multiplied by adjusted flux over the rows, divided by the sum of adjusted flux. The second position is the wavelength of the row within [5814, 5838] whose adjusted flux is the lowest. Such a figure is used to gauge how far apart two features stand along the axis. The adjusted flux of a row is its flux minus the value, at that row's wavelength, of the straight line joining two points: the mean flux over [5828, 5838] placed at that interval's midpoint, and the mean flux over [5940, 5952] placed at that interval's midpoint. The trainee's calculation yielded 77.2 angstrom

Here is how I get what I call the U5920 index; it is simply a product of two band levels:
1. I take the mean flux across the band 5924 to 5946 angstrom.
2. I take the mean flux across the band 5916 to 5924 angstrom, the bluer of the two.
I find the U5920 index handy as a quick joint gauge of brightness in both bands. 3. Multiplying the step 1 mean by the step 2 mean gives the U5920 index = 76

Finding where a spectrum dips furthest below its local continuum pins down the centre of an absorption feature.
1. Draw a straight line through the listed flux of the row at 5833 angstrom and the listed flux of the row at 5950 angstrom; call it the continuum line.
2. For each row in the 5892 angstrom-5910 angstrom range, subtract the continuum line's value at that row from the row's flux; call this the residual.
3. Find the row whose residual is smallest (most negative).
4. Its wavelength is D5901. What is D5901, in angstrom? 5896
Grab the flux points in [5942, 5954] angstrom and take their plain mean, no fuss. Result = 8.90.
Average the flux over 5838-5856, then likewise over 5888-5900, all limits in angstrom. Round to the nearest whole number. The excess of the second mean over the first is -5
